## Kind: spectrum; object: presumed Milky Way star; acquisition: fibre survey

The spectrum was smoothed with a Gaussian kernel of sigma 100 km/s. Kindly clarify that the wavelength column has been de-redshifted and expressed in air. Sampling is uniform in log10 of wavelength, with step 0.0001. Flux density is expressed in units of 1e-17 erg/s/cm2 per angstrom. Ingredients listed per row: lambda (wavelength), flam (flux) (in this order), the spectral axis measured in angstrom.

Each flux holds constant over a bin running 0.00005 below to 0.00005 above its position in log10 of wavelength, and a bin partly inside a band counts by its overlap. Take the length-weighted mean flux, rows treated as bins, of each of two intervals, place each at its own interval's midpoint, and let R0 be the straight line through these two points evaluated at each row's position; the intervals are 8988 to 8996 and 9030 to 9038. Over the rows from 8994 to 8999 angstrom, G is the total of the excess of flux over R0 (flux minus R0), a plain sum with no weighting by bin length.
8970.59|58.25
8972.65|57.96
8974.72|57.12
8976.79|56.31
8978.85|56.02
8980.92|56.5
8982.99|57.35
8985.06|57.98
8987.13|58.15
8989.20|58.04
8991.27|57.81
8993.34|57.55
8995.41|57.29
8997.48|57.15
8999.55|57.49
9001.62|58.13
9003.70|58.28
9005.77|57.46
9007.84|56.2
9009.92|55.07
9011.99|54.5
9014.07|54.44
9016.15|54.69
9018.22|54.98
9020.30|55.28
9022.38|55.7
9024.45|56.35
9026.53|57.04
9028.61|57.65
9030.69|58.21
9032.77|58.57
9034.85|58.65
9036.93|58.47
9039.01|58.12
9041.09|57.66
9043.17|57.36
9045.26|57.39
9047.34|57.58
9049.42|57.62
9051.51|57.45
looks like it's -1.2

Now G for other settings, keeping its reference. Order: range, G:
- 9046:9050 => -2.3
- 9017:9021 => -6.2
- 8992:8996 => -0.7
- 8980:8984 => -1.2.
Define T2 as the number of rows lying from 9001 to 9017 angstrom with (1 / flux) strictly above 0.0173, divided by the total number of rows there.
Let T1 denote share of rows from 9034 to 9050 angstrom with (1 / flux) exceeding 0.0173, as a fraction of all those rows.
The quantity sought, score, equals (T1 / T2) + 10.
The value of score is 10.8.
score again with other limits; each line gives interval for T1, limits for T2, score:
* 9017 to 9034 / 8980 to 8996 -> 11.5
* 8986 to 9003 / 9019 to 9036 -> 10.8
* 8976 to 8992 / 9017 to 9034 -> 10.7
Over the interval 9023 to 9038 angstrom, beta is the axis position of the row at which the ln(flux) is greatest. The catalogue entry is 9034.85 angstrom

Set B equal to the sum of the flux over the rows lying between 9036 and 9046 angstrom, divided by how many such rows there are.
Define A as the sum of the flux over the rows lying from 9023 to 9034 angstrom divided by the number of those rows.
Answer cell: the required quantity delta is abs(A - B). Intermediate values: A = 57.6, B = 57.8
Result 0.2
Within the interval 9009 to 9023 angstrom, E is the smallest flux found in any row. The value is 54.44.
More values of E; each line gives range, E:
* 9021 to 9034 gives 55.7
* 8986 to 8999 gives 57.15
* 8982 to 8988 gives 57.35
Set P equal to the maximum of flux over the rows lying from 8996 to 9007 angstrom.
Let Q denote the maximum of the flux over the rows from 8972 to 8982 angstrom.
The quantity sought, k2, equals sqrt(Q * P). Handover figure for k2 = 58.1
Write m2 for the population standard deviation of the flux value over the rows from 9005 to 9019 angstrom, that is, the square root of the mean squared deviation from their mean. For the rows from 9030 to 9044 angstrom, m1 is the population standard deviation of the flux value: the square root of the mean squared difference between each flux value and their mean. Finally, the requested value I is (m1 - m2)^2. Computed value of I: 0.34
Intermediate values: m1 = 0.4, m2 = 1.0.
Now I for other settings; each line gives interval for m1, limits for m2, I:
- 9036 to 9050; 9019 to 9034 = 0.61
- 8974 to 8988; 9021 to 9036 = 0.08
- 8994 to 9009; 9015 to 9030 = 0.15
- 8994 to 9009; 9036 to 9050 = 0.07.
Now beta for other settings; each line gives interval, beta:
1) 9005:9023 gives 9005.77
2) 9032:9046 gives 9034.85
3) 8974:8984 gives 8982.99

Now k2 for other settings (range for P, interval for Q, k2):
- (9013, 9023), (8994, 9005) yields 57.0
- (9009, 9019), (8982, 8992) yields 56.6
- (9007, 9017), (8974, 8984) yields 56.8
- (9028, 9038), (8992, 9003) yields 58.4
